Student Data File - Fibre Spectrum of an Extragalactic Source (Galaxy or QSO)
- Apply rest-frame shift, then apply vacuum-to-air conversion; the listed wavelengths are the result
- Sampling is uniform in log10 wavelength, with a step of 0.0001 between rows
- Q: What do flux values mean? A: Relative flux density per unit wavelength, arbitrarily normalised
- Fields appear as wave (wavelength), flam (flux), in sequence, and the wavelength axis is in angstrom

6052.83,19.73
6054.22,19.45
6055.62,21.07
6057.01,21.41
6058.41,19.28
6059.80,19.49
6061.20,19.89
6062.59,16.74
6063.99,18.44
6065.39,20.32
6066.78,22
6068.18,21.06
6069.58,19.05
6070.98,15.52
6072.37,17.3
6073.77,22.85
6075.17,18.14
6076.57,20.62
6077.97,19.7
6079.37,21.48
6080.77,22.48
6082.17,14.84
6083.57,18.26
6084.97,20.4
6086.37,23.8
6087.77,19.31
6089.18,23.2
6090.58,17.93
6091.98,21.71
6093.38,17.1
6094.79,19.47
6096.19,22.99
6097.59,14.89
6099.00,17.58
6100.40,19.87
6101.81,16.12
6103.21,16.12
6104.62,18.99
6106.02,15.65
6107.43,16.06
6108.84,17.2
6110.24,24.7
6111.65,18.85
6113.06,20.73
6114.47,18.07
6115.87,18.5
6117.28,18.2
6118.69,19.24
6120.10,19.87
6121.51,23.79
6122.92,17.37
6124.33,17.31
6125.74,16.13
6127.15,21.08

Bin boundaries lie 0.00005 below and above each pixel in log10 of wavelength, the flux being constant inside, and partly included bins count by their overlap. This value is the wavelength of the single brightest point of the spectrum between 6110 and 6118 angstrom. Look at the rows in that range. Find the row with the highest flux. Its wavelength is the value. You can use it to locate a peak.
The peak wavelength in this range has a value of 6110.24 angstrom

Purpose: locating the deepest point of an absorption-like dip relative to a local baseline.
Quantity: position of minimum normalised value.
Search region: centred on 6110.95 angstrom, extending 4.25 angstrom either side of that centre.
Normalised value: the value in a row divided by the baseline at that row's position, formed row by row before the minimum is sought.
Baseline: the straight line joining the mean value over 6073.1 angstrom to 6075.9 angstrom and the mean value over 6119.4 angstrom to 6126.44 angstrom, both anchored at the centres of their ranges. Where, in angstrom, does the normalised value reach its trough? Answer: 6107.43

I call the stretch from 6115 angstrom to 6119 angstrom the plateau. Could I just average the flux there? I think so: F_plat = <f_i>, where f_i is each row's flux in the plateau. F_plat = 18.6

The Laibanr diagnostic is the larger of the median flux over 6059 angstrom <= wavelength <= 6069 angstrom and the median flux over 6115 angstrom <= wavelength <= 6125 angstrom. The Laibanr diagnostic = 19.9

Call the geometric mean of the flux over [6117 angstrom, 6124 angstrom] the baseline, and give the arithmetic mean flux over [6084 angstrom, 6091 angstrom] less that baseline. 1.4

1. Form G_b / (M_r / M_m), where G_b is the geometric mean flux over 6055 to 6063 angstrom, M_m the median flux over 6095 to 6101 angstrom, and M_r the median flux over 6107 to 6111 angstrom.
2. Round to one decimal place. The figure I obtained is 21.3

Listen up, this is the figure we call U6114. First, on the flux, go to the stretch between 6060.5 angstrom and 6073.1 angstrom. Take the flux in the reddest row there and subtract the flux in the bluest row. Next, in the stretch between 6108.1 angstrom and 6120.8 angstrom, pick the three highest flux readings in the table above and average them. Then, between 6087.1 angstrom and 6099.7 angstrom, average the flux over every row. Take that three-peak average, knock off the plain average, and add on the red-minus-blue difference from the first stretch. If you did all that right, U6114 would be 0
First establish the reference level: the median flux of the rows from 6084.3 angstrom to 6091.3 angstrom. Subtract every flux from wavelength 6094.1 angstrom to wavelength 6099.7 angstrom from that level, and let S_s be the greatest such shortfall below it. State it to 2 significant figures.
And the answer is 5.5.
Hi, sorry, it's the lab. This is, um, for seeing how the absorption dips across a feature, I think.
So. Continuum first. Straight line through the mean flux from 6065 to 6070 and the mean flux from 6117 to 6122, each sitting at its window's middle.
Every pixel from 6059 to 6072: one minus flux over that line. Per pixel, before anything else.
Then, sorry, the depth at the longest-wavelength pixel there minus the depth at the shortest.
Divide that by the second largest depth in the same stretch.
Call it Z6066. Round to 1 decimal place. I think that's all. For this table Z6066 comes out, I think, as 1.0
